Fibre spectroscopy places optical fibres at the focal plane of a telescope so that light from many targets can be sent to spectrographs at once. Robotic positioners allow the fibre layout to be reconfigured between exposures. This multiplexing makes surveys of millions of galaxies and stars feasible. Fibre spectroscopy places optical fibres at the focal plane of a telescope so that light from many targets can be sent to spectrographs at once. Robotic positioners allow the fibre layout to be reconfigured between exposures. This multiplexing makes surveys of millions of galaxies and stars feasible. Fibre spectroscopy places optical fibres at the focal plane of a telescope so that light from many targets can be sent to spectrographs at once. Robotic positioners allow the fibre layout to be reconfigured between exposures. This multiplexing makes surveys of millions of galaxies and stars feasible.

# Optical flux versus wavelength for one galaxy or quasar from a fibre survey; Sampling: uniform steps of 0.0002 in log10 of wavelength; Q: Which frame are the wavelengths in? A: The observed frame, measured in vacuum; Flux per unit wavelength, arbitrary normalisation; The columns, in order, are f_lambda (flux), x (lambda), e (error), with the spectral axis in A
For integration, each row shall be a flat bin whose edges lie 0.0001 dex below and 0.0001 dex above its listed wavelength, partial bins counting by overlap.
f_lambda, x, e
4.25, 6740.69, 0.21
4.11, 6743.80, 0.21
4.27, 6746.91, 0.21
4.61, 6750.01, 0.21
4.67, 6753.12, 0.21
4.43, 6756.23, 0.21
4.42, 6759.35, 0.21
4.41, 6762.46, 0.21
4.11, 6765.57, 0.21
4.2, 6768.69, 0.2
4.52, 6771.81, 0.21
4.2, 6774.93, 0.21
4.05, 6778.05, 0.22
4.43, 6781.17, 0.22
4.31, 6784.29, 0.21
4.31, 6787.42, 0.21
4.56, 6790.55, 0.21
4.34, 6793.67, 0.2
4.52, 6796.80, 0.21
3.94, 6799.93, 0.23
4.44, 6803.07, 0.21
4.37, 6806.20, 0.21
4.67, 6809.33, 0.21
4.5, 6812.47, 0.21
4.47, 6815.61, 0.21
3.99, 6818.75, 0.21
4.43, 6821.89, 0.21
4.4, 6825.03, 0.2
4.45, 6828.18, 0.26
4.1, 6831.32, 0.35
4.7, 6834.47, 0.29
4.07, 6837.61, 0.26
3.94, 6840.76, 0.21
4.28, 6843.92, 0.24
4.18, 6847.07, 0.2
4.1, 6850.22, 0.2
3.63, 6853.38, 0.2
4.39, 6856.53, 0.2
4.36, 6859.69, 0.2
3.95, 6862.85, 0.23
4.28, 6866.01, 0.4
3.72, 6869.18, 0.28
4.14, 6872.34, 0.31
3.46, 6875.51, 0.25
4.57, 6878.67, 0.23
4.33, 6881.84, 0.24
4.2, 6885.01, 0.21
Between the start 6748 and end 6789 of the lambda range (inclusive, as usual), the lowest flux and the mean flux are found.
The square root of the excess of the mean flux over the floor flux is 0.56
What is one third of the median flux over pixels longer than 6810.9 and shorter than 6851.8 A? 1.43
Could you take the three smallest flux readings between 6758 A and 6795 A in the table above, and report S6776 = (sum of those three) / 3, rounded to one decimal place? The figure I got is 4.1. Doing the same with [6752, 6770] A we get 4.2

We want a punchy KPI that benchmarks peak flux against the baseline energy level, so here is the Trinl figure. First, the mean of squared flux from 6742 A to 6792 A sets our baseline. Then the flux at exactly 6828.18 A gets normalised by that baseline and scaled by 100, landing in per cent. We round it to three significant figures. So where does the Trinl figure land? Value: 23.5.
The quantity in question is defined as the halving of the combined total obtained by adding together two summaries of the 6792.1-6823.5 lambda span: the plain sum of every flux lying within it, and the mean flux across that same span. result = 24.0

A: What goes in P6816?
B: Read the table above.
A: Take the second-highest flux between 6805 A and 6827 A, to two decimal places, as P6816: 4.50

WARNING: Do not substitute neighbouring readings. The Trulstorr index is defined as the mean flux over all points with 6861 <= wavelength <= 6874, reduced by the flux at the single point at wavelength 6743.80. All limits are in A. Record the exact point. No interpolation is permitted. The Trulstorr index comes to -0.1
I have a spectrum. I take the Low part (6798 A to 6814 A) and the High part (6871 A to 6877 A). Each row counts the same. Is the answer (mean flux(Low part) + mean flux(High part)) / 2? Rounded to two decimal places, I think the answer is 4.09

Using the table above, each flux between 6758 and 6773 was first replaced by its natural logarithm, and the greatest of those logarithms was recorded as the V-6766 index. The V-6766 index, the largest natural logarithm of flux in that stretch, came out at 1.51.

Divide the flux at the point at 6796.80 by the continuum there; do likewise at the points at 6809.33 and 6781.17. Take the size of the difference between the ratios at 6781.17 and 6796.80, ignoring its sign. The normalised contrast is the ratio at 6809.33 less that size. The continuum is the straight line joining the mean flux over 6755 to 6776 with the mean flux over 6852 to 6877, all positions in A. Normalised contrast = 1.08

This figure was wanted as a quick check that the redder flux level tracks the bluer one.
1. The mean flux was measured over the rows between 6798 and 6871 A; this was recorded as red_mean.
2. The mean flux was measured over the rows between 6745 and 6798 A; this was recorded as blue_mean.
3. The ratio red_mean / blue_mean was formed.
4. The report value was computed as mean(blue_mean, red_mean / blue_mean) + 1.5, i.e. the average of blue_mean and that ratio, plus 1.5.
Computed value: 4.17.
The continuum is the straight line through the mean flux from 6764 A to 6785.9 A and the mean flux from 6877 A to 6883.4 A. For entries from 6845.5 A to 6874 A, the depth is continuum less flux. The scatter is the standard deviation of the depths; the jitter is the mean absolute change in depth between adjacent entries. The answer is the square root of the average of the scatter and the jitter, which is 0.57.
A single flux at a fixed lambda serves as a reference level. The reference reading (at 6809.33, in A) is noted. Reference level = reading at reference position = 4.67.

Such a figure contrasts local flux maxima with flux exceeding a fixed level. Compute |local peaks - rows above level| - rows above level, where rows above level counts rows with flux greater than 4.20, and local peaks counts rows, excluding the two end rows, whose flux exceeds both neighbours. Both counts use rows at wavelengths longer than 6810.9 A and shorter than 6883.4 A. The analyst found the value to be -8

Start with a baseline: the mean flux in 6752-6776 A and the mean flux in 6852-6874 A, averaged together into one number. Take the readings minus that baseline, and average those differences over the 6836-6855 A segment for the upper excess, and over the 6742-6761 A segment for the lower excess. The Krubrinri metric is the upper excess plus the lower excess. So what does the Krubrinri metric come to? 0.0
